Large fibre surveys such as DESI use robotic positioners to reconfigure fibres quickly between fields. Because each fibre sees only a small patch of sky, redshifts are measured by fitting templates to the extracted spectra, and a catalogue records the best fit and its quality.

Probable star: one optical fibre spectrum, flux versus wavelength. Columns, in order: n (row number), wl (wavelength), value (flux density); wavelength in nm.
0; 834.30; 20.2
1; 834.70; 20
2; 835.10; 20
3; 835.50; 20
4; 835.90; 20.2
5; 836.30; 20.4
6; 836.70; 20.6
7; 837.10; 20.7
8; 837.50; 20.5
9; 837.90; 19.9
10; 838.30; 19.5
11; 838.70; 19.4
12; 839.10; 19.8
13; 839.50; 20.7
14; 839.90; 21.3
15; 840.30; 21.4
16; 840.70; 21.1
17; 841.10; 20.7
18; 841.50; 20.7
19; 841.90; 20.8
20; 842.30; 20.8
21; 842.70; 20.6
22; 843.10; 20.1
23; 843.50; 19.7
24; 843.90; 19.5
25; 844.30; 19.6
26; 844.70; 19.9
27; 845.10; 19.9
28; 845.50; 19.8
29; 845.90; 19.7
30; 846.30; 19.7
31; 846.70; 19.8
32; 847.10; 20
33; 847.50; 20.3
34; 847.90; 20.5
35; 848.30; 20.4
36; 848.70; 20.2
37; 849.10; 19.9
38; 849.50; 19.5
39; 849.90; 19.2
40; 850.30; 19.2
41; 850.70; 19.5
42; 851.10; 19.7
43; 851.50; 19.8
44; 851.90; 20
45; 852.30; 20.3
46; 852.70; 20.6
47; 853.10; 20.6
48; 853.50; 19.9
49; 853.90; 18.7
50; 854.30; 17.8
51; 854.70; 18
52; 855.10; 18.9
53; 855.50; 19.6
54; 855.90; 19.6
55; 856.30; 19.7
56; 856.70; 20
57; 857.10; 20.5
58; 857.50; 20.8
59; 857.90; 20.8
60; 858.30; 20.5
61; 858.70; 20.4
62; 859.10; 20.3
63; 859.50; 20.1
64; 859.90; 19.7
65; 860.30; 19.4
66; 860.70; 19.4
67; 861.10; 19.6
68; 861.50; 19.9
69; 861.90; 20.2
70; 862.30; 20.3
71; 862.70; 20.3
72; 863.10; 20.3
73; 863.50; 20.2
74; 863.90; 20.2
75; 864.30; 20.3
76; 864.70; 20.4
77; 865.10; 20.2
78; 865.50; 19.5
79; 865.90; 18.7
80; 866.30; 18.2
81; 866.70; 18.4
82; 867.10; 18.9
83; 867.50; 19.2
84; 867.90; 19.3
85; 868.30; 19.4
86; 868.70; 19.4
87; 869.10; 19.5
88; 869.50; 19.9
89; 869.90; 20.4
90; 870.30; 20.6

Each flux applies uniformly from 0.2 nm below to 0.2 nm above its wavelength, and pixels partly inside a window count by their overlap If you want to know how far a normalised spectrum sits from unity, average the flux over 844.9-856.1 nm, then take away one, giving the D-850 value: 18.68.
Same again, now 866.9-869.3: 18.28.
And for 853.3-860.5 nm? 18.71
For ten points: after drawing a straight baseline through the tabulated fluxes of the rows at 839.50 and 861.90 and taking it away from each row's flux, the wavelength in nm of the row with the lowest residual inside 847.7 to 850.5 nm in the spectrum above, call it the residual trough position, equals 849.90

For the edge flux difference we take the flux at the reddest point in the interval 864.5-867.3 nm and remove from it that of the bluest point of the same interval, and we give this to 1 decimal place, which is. -1.5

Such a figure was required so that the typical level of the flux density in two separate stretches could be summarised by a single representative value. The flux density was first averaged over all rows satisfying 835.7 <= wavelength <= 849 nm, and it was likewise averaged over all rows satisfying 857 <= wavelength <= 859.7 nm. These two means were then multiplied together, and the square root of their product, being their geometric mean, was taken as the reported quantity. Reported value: 20.4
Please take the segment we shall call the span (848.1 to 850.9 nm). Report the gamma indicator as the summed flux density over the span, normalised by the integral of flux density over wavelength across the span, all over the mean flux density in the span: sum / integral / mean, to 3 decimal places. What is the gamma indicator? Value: 0.127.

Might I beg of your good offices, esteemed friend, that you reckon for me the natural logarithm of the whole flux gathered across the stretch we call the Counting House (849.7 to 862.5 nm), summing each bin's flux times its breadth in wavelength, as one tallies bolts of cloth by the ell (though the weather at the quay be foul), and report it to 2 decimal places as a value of 5.53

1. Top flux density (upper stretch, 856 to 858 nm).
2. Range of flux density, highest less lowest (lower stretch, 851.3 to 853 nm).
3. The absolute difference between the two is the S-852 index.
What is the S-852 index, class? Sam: 20.0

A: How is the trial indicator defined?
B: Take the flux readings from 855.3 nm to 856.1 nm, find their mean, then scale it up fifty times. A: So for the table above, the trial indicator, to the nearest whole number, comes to 980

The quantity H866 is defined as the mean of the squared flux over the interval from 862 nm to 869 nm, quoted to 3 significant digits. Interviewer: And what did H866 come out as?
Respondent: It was 385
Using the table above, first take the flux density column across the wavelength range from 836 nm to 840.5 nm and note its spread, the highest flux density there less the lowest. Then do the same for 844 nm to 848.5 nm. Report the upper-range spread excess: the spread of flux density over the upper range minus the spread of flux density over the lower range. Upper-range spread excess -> -1.1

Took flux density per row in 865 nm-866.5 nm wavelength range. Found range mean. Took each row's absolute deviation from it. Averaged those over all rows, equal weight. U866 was 0.70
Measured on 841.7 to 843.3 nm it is 0.24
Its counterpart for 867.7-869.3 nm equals 0.05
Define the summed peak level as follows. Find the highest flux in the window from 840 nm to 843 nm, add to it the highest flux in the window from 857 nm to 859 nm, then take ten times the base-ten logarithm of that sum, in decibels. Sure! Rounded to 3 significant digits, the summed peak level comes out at 16.3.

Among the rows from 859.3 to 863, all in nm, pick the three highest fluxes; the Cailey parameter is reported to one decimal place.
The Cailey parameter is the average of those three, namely 20.3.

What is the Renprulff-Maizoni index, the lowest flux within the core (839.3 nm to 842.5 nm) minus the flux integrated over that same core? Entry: -46.3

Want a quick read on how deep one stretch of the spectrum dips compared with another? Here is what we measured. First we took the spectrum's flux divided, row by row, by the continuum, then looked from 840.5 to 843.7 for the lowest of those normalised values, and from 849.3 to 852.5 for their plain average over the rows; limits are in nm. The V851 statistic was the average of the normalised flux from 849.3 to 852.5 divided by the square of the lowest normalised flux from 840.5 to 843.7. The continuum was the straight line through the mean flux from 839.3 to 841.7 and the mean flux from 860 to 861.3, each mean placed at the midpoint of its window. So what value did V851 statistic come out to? 1.080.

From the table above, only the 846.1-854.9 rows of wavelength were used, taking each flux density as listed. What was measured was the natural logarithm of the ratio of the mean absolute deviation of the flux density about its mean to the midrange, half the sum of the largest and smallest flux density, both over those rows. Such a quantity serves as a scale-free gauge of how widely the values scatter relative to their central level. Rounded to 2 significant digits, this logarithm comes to -3.5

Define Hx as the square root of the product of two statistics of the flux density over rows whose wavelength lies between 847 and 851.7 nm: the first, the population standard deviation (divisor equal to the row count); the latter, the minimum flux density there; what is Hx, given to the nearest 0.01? 2.86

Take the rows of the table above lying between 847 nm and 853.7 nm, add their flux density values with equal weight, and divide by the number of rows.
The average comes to 20.0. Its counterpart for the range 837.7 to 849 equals 20.2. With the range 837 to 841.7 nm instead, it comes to 20.5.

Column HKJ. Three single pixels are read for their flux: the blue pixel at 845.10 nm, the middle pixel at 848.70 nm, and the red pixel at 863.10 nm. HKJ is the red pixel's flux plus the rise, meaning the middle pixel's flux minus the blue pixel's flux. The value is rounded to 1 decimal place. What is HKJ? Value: 20.6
